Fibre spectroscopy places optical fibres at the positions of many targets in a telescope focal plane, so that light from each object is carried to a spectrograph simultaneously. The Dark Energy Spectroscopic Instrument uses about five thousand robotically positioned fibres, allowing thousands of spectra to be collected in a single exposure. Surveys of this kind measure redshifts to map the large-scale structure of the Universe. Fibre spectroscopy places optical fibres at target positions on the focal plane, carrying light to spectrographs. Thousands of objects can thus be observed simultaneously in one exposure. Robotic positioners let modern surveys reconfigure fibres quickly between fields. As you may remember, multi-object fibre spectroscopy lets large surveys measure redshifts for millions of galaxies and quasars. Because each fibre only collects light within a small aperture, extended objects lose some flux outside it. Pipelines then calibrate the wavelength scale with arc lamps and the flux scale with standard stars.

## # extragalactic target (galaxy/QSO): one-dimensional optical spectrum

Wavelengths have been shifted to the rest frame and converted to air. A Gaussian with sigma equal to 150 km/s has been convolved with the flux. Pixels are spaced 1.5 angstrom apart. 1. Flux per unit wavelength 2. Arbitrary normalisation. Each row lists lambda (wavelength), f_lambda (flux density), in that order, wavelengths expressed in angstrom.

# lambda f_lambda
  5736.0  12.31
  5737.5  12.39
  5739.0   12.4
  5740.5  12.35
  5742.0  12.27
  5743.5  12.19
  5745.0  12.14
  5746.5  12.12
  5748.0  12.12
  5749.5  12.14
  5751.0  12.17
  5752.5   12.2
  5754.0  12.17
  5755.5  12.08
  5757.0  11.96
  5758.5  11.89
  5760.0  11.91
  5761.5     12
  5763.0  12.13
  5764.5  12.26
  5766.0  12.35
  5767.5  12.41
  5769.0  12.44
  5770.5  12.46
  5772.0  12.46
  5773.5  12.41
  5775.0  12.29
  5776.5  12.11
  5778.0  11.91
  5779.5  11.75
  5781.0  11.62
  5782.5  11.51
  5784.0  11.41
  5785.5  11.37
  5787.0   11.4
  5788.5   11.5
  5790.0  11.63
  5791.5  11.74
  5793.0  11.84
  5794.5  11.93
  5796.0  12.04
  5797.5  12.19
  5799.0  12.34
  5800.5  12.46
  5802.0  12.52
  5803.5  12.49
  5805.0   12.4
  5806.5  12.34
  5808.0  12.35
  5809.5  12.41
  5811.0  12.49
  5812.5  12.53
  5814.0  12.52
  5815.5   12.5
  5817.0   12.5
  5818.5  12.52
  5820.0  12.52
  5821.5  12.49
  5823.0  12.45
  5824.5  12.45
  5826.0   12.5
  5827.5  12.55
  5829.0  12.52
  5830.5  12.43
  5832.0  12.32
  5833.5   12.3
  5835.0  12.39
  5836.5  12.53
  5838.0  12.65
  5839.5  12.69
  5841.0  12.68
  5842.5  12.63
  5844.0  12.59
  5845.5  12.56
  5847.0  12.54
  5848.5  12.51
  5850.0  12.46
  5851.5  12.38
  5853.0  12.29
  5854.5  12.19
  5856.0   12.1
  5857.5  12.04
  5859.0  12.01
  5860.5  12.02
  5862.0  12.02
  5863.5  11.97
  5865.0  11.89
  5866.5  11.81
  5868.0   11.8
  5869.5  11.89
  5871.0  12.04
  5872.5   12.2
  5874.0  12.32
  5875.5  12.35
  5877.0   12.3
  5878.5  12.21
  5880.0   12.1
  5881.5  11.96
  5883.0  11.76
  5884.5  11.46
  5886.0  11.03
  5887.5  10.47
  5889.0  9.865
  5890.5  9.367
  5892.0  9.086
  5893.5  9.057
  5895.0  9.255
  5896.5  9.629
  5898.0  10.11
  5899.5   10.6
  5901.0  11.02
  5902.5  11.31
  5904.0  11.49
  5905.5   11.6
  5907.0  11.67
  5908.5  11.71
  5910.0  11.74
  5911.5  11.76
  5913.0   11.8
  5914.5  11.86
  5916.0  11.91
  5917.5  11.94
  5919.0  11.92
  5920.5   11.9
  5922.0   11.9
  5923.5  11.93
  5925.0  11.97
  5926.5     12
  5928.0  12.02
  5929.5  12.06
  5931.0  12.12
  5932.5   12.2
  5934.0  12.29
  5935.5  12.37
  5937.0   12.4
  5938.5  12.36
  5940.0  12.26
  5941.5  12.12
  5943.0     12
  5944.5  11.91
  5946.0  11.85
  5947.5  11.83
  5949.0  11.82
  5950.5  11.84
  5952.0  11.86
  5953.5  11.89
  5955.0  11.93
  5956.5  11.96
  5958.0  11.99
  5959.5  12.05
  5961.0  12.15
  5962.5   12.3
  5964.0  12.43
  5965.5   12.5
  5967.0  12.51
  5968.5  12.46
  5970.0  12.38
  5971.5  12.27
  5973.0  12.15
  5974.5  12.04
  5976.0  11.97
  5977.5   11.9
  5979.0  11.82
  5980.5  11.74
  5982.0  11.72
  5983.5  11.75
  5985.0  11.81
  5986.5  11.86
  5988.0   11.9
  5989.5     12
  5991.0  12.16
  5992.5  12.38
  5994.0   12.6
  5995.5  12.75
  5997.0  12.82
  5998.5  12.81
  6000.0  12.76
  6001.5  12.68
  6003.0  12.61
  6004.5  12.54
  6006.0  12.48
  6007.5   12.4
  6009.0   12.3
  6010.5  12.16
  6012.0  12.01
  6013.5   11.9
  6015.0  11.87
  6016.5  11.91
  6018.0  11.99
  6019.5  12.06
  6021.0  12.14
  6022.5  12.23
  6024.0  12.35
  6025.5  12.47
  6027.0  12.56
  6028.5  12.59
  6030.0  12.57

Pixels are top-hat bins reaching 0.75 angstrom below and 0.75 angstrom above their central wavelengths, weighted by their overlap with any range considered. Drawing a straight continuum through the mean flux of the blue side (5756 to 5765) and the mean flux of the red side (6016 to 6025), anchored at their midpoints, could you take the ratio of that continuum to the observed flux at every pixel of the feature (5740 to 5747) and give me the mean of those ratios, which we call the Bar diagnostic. 0.98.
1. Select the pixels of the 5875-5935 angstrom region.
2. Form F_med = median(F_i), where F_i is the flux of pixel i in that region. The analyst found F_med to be 11.8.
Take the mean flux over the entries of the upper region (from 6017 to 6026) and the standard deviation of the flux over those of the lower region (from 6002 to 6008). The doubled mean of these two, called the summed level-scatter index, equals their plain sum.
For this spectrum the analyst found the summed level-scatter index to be 12.3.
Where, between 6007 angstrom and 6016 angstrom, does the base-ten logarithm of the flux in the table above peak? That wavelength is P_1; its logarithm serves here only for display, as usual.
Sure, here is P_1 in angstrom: 6007.5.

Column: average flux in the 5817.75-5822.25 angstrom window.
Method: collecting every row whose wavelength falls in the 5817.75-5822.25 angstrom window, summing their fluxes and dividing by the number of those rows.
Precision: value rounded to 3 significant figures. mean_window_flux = 12.5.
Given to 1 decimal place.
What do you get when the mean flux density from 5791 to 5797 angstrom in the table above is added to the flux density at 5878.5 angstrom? 24.1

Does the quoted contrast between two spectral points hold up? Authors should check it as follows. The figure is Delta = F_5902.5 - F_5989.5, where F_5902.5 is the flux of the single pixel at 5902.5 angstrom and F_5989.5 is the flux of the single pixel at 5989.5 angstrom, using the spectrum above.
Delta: -0.7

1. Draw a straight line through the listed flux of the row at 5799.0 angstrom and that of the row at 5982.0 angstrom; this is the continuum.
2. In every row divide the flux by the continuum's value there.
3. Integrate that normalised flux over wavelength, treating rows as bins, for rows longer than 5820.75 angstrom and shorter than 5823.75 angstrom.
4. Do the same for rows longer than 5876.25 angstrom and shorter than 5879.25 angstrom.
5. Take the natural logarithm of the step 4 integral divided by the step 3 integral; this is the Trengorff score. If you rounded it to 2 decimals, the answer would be 0.00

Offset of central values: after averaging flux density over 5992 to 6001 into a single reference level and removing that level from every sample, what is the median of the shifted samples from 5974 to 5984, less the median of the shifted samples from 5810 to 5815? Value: -0.70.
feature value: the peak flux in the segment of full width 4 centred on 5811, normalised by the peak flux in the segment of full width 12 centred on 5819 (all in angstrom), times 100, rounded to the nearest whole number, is 100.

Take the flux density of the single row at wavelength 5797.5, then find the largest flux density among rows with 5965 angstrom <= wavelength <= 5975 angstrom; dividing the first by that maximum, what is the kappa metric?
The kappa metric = 0.974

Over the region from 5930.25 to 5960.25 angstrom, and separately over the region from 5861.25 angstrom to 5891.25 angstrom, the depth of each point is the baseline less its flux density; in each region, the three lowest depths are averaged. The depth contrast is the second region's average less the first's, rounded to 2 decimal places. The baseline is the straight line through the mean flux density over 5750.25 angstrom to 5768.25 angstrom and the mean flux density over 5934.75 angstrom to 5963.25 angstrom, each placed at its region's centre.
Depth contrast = 0.08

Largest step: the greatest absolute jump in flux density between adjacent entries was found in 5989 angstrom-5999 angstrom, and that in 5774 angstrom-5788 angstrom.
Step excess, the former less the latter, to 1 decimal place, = 0.0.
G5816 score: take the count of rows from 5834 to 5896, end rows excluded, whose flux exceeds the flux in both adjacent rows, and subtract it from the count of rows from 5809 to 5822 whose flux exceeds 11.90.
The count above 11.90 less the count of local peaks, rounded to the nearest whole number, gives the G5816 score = 7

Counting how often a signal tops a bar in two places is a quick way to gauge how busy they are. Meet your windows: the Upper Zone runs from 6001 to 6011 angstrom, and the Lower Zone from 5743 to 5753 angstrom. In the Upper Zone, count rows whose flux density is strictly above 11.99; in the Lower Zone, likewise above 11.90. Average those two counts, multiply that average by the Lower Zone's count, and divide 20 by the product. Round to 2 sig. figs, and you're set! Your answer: 0.41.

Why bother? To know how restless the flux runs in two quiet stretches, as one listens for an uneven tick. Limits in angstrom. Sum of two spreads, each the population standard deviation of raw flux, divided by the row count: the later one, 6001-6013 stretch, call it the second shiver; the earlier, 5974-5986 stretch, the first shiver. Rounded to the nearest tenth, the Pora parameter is 0.3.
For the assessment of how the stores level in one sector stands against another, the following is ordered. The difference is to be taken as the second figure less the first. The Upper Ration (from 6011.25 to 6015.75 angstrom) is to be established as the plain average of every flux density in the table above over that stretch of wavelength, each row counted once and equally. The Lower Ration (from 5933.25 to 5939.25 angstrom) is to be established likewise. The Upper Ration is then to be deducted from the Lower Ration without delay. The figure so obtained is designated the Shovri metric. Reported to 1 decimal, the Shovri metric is 0.4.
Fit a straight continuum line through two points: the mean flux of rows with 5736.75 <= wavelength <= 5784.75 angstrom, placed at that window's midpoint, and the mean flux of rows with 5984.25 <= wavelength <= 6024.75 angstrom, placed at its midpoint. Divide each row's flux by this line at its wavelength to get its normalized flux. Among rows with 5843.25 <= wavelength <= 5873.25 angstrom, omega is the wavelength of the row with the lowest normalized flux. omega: 5868.0 angstrom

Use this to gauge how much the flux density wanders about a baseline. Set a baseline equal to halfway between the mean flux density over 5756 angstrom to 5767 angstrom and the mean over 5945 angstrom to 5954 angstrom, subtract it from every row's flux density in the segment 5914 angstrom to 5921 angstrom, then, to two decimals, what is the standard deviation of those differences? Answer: 0.03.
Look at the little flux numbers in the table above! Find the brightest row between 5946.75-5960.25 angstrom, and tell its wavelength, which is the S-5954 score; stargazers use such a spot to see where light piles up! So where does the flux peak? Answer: 5959.5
